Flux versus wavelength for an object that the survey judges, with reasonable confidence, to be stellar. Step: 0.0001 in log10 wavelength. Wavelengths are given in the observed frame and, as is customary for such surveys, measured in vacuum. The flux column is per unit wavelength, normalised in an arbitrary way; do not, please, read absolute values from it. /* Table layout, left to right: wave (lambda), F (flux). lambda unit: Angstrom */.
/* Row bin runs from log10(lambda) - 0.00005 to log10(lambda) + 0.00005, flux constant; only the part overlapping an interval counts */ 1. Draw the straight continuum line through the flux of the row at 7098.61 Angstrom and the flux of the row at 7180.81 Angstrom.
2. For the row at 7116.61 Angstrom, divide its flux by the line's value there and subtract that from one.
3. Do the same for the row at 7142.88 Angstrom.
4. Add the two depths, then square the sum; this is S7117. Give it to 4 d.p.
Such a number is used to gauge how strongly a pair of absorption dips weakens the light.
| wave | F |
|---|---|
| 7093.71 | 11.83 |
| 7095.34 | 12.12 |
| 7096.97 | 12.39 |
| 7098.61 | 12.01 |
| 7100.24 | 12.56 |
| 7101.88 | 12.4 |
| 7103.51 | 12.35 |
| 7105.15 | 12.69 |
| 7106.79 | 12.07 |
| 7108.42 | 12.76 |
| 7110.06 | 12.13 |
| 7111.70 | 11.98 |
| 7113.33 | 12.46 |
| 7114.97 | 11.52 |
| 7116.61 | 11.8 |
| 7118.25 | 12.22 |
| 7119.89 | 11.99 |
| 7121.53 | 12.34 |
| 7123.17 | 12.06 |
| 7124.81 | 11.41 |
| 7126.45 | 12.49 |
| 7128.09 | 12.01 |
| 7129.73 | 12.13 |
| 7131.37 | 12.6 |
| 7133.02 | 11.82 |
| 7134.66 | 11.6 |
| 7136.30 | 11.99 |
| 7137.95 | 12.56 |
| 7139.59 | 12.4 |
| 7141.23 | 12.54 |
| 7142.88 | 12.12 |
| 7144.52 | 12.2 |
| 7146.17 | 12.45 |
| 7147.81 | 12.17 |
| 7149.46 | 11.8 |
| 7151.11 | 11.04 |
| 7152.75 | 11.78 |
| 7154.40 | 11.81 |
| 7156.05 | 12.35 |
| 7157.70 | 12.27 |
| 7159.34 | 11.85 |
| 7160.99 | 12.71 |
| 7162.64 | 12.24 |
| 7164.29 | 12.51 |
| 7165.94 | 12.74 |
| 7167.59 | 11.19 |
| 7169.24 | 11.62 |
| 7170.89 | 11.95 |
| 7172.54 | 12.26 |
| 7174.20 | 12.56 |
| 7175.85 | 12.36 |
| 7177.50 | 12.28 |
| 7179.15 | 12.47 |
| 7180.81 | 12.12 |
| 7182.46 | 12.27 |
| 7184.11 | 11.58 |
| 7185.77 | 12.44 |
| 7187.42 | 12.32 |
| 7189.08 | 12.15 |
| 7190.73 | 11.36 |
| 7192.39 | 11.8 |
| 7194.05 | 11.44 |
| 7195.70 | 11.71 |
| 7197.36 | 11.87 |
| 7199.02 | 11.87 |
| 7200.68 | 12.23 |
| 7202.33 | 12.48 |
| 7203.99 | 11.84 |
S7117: 0.0002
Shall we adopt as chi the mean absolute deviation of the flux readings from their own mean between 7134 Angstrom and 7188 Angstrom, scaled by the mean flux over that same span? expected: 0.027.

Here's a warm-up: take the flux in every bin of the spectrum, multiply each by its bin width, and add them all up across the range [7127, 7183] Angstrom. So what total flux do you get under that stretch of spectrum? 680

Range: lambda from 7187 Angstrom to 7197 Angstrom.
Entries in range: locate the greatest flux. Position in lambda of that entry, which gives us 7187.42 Angstrom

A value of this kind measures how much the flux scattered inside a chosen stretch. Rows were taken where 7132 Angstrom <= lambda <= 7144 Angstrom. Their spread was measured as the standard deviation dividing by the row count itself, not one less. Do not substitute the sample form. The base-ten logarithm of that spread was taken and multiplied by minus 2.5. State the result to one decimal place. 1.2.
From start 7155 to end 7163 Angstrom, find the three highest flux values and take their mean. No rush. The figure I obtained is 12.4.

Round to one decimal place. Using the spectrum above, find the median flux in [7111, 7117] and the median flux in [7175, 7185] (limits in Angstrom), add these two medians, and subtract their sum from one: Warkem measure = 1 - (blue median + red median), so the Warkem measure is -23.2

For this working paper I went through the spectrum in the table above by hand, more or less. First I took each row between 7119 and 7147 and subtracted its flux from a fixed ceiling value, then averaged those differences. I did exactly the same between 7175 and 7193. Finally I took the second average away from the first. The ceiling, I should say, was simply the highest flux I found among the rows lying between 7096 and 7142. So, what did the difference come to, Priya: -0.05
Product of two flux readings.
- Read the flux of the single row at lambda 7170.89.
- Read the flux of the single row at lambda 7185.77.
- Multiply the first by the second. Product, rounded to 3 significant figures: 149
